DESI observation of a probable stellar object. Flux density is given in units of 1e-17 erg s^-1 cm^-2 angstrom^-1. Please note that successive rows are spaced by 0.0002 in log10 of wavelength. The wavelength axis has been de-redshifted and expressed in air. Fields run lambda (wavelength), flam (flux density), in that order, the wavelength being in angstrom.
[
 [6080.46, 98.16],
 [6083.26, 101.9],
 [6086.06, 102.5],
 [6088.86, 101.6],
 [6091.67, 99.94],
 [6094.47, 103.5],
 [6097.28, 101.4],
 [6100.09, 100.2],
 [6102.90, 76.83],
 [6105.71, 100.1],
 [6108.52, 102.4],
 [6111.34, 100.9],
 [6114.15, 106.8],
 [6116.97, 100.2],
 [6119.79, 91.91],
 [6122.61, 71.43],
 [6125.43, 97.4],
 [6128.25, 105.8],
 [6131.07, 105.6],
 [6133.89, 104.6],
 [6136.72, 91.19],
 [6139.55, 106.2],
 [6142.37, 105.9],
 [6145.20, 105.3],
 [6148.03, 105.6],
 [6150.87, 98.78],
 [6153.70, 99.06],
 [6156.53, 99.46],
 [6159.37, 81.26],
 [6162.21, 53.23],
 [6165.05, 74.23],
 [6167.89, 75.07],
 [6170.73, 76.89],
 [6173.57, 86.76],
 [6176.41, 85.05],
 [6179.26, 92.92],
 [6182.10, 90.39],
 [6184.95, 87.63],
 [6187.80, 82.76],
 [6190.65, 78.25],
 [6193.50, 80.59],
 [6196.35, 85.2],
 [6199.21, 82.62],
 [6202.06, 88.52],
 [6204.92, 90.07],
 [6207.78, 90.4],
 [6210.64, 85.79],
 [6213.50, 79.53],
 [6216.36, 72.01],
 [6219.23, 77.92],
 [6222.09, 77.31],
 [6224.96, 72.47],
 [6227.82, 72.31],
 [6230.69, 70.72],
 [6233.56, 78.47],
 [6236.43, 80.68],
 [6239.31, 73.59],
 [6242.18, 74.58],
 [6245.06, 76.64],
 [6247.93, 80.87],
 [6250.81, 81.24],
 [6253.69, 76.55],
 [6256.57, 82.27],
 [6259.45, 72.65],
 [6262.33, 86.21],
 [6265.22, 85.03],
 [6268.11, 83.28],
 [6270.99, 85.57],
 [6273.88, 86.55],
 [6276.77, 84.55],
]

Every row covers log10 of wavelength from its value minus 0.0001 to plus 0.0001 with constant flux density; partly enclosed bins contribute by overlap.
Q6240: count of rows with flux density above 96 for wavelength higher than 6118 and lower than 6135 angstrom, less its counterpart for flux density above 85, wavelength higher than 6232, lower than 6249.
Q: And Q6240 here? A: 4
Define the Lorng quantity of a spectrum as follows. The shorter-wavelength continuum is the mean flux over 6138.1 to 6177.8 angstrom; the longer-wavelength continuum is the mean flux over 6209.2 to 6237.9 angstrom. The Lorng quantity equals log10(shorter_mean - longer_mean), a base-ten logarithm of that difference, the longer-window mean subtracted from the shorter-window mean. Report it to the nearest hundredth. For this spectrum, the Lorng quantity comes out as 1.11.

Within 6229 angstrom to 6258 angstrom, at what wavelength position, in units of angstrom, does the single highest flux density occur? 6256.57 angstrom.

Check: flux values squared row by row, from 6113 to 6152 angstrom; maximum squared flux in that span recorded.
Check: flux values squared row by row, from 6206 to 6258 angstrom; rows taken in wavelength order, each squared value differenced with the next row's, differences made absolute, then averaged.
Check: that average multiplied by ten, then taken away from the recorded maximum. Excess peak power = 5302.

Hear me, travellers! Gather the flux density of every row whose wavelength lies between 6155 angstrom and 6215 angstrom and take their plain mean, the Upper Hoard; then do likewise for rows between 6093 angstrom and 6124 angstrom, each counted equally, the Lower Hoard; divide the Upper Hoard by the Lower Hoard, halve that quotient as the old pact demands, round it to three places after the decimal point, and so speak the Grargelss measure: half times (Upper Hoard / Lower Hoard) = 0.433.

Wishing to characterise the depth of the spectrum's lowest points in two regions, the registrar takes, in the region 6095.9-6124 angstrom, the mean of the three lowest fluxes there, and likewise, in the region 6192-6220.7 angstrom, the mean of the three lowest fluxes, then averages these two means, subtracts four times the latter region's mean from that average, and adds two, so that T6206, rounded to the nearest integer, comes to -226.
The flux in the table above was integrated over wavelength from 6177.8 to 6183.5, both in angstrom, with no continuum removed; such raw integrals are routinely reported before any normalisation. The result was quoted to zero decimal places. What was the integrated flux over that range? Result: 522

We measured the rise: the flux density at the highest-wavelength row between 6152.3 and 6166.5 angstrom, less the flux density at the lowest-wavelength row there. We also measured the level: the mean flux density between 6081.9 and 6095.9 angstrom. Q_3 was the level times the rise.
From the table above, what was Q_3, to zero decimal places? -2530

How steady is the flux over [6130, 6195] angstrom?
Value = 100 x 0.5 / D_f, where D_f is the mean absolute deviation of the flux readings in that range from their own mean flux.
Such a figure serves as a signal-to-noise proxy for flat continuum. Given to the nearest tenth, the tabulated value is 4.5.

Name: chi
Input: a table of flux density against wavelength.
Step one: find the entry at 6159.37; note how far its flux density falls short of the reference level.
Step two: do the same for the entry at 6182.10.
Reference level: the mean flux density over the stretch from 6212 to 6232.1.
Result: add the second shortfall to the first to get -22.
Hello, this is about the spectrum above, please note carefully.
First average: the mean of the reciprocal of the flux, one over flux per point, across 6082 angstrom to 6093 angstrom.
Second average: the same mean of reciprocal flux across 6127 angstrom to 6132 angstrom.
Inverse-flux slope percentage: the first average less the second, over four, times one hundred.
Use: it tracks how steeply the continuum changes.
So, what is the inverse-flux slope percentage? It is 0.010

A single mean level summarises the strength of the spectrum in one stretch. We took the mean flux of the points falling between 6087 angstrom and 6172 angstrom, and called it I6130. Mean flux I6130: 94.8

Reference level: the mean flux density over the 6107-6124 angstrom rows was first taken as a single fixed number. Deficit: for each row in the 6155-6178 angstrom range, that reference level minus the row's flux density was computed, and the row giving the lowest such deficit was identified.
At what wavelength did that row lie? 6156.53 angstrom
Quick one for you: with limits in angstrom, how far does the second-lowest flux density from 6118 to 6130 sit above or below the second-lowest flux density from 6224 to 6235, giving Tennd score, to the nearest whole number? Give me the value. 20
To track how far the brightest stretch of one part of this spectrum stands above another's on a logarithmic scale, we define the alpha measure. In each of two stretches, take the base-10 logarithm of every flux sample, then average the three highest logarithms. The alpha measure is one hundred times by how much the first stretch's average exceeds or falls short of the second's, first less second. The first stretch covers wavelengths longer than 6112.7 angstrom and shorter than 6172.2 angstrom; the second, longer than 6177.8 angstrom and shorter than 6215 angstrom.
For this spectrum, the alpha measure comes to 7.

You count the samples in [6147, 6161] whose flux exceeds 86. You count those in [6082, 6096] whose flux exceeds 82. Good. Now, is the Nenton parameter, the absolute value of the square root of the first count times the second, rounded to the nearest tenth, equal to 4.5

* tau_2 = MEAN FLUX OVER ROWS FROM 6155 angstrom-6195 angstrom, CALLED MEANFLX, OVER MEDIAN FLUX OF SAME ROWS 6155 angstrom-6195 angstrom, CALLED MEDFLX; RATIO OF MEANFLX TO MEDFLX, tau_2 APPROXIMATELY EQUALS 1.00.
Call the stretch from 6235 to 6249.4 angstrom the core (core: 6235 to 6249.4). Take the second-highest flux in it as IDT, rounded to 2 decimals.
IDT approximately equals 80.68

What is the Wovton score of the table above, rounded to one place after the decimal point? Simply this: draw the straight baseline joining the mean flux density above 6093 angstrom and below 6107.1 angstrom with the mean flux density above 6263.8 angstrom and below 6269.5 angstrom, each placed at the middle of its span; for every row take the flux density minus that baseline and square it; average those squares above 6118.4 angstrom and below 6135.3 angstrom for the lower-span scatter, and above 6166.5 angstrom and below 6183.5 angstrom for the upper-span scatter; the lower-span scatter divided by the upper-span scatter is 1.8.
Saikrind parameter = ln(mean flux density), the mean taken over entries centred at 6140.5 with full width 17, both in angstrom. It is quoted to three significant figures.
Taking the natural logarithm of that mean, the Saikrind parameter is 4.64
